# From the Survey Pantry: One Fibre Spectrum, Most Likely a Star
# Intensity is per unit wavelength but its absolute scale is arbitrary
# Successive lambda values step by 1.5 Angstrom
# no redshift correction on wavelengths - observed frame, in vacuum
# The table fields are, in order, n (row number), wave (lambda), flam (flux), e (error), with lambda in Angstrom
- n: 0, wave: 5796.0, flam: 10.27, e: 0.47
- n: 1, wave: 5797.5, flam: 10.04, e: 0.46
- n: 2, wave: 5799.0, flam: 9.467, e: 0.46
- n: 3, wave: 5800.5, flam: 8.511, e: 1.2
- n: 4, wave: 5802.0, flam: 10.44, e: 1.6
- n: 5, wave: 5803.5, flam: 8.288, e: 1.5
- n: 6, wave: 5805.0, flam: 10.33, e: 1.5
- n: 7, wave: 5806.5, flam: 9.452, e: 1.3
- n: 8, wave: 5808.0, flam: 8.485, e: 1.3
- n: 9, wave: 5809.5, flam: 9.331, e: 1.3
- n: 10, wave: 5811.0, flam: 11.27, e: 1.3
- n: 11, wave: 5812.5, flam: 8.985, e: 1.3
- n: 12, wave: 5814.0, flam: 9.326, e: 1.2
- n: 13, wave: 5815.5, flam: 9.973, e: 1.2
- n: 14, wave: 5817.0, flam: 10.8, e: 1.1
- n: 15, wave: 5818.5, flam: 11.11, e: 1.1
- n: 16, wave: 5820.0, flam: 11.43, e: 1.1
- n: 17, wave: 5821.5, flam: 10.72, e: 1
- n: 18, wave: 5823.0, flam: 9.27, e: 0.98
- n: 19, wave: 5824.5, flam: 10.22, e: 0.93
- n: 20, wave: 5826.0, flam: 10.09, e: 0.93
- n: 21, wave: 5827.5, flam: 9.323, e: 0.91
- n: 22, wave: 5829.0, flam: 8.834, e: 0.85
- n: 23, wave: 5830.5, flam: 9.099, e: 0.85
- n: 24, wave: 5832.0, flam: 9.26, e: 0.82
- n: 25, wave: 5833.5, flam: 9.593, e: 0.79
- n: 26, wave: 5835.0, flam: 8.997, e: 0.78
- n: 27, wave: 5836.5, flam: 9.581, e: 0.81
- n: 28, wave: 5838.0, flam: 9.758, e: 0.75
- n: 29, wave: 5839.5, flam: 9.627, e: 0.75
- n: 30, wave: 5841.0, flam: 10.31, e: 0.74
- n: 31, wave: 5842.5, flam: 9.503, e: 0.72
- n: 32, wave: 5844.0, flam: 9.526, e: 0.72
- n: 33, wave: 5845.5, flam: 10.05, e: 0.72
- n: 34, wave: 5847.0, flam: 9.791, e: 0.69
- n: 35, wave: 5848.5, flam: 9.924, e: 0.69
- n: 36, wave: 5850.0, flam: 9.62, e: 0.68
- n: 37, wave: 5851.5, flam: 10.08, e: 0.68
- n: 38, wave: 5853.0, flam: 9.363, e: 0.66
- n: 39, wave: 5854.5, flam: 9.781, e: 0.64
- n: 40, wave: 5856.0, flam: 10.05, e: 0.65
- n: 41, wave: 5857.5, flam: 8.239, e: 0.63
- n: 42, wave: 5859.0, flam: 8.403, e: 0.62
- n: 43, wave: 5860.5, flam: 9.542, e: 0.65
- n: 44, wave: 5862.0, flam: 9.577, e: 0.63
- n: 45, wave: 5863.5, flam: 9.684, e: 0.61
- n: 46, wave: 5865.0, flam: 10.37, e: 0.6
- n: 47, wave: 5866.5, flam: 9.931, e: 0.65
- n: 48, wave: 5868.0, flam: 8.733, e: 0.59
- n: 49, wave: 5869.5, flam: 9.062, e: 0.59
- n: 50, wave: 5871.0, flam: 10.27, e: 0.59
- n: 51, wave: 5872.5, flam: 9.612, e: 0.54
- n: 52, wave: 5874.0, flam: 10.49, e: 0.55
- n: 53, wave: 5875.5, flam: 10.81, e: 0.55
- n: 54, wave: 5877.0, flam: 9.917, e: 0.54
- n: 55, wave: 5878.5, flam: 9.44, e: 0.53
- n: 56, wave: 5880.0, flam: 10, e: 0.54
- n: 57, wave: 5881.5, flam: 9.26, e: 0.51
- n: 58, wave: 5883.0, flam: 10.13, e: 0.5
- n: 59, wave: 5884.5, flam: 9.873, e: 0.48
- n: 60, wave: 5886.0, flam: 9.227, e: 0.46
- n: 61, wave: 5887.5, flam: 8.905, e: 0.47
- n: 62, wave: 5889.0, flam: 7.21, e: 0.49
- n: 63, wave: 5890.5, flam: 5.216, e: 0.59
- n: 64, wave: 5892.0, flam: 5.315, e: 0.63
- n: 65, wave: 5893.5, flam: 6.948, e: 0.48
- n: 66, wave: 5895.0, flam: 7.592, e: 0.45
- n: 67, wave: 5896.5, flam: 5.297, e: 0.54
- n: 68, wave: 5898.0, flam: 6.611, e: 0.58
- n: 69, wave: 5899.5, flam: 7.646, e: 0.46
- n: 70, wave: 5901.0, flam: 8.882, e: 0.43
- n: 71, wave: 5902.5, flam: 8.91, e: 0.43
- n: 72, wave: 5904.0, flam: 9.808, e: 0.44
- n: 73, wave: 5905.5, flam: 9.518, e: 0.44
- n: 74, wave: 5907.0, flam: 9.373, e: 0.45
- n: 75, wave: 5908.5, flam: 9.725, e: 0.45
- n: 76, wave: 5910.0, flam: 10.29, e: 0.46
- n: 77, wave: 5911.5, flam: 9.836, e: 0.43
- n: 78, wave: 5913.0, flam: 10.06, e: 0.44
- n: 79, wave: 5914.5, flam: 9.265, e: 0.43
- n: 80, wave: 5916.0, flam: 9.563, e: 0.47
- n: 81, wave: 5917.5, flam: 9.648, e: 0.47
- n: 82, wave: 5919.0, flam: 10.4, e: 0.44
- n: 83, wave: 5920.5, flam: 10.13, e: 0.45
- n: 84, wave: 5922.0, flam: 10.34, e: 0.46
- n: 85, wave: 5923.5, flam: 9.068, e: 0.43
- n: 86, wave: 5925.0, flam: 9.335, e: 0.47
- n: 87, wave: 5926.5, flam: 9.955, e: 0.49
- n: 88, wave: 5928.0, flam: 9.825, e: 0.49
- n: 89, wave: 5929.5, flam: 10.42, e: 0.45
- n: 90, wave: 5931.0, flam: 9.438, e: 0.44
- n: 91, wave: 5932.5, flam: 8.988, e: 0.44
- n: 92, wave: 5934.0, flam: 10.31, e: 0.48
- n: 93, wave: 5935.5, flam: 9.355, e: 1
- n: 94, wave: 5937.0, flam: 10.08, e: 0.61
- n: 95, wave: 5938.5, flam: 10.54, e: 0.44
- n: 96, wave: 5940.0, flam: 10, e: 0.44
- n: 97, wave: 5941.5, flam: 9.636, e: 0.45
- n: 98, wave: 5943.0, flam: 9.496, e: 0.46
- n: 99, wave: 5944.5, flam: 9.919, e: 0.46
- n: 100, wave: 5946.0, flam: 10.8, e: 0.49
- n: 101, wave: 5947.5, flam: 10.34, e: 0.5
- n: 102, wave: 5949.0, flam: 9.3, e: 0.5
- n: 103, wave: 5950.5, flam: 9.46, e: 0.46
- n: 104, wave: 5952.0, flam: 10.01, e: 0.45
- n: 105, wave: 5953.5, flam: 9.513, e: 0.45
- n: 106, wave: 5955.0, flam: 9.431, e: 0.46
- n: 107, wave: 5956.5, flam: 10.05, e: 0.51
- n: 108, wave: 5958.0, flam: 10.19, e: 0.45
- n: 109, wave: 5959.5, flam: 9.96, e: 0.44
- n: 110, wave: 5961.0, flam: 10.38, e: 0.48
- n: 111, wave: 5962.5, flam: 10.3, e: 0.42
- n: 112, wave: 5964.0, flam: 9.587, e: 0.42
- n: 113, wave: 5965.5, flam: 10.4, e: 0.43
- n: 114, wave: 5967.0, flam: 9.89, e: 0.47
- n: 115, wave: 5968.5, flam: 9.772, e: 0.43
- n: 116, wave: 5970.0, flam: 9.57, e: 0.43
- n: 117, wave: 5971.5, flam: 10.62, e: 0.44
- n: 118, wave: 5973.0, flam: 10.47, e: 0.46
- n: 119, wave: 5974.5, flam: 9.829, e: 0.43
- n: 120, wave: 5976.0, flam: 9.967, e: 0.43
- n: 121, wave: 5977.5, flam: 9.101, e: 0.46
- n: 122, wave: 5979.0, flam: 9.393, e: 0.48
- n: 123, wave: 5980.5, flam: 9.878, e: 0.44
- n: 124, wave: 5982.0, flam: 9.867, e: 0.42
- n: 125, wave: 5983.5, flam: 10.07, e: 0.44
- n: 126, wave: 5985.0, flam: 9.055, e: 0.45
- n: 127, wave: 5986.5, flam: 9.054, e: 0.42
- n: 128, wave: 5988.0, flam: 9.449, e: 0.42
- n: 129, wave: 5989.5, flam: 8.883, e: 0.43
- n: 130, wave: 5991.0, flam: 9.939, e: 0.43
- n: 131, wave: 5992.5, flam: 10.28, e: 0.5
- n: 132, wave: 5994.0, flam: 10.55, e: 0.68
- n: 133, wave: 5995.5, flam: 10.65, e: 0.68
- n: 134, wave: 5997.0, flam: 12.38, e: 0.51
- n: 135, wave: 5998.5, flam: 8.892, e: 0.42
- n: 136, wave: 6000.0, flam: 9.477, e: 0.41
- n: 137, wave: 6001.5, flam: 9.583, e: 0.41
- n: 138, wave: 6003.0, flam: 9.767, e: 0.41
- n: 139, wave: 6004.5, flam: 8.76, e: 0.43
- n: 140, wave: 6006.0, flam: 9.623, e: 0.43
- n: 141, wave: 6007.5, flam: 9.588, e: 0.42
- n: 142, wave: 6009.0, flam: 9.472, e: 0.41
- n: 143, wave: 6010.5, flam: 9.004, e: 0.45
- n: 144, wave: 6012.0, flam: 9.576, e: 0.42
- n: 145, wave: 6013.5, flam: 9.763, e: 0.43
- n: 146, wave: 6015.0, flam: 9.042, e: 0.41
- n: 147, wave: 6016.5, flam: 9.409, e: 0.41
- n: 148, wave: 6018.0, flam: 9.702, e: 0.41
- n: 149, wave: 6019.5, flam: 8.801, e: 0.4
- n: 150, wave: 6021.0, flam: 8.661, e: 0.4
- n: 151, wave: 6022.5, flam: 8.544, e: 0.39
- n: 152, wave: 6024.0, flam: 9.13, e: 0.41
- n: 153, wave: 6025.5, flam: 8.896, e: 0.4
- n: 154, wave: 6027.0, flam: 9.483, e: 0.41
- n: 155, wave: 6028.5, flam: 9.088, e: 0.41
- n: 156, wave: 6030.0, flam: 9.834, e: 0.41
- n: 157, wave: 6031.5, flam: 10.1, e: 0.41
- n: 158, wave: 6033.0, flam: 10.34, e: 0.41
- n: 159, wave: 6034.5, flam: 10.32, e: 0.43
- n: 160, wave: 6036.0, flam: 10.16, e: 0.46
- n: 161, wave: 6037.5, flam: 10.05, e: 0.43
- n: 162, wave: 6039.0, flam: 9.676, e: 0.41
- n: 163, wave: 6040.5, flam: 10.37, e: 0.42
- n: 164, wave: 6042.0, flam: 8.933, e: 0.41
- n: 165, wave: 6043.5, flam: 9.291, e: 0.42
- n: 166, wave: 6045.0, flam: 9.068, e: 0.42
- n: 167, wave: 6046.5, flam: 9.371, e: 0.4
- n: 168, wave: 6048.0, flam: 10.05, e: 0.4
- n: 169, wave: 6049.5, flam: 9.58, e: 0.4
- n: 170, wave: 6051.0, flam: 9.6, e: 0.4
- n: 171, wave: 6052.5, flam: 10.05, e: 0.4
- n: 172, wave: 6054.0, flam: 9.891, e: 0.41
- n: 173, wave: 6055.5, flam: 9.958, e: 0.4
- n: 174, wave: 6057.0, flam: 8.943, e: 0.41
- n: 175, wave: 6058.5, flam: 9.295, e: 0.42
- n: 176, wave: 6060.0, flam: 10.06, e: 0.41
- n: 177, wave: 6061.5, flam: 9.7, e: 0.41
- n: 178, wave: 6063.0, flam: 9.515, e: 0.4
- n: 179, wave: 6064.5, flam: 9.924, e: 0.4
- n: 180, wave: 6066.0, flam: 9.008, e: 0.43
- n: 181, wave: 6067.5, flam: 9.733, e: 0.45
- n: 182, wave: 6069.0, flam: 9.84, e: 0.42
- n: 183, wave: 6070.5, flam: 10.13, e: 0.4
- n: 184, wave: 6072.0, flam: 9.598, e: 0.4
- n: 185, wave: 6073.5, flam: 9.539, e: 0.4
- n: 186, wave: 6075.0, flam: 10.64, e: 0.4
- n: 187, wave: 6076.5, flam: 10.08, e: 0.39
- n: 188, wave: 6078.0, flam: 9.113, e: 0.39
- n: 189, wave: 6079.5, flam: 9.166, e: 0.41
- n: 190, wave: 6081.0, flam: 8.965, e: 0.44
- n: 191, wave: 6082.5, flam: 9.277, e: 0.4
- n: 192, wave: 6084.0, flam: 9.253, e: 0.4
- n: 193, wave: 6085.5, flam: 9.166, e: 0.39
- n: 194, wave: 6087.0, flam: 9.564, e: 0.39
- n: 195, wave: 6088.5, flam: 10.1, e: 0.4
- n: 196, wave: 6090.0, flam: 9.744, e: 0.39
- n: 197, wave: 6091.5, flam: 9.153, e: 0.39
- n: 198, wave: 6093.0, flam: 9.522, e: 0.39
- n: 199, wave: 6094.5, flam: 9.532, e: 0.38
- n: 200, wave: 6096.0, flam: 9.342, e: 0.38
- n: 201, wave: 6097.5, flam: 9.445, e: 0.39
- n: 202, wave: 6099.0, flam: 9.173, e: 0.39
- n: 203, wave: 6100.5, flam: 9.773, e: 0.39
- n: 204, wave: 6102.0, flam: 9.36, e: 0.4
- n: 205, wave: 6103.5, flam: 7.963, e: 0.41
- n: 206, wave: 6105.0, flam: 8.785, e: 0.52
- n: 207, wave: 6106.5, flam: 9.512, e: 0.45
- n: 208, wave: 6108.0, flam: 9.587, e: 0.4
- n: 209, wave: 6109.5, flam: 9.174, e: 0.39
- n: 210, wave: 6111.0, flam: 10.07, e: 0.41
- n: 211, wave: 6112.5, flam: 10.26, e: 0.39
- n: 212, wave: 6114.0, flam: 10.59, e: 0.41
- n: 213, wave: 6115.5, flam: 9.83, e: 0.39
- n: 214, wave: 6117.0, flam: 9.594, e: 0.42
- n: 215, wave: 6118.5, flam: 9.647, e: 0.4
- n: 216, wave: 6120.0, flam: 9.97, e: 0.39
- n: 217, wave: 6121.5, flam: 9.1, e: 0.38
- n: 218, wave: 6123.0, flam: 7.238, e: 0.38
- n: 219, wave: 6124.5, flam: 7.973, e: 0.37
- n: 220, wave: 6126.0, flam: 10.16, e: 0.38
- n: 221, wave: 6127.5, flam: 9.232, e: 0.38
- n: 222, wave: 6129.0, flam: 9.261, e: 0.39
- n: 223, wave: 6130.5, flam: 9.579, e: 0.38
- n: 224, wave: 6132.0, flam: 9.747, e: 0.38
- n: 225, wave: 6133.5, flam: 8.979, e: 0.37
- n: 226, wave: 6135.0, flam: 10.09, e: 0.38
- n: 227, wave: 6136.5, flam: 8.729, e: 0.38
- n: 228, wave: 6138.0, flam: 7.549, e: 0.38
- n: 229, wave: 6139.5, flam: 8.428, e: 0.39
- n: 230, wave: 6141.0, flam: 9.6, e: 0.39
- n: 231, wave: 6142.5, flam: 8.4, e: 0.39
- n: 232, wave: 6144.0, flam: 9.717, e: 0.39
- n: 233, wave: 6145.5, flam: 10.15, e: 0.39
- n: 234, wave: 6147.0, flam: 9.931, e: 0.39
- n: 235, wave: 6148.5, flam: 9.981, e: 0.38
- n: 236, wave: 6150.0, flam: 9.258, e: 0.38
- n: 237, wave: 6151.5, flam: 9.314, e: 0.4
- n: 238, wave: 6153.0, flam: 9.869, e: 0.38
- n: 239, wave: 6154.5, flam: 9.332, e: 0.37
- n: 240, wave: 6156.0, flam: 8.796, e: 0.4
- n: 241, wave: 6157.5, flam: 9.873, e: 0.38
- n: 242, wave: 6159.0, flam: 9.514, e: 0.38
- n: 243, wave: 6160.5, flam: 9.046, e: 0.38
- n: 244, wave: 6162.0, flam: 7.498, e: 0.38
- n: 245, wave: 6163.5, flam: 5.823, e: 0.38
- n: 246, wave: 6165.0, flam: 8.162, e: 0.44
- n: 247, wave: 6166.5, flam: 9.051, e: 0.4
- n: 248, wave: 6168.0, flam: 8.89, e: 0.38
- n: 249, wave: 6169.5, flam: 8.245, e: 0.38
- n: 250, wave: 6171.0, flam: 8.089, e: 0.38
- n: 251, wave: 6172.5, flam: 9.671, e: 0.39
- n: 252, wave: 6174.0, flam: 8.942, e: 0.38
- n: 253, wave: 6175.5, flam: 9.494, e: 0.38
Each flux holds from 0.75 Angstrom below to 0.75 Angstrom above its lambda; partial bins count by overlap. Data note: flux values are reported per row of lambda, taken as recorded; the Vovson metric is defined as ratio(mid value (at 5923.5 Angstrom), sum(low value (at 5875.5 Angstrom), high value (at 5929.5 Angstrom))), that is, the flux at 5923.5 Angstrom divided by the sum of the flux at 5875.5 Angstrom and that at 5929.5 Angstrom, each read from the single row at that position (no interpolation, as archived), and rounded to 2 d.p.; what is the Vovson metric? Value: 0.43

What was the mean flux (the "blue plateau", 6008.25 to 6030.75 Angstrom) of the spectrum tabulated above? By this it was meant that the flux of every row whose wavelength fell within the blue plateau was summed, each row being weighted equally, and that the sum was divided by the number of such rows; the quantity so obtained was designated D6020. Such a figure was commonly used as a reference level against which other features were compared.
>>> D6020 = 9.23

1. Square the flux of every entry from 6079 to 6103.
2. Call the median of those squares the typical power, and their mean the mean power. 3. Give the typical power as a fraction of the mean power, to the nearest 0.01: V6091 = 0.99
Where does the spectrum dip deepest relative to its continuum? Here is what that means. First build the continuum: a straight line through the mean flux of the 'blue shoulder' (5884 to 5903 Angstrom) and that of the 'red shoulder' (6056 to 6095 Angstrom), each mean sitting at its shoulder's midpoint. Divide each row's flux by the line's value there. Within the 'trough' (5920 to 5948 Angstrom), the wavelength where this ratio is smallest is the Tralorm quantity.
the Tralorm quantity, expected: 5932.5 Angstrom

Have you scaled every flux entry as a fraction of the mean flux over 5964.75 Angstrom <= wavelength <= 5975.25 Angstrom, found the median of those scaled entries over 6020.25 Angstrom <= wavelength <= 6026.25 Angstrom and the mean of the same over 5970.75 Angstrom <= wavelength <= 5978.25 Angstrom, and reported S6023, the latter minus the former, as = 0.121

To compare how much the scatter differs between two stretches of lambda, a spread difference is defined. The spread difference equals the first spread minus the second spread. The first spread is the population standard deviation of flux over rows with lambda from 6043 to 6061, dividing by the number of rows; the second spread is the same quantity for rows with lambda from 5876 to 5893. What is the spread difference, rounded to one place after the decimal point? -1.4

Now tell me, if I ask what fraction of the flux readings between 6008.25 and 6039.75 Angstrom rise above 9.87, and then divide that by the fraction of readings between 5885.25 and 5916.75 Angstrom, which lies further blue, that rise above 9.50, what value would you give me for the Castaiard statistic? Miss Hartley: 0.7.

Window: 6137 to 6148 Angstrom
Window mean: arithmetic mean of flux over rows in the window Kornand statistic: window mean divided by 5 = 1.82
